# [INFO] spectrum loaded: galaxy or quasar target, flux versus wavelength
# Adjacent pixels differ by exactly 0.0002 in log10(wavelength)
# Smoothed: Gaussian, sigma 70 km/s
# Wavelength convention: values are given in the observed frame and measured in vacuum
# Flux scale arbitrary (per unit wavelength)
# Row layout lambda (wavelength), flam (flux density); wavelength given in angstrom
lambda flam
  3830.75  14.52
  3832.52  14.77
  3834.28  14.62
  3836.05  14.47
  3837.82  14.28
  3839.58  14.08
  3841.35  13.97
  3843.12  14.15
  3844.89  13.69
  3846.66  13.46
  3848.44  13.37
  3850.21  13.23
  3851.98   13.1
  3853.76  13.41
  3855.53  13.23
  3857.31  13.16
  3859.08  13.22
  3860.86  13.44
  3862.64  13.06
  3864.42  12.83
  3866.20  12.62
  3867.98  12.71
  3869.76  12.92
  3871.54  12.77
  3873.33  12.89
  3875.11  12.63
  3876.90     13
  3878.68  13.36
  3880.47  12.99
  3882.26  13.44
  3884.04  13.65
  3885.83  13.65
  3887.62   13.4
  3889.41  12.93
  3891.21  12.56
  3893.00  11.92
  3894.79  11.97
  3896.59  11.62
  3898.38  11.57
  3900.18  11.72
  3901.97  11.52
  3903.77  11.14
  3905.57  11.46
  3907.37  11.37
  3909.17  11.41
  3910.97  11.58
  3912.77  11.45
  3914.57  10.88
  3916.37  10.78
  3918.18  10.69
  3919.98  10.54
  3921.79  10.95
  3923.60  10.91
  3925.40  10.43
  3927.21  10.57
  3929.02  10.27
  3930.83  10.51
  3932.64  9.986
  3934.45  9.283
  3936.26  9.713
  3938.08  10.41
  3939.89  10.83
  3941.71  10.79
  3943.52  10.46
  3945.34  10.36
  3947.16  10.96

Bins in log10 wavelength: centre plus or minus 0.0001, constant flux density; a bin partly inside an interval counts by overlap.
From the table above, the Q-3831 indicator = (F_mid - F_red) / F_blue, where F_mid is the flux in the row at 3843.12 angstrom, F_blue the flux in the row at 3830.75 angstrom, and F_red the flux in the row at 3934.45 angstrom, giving 0.335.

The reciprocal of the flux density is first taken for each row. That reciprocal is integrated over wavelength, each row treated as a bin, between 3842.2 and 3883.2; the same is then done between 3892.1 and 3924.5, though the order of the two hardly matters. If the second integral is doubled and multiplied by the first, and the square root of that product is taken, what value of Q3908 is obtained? 4.2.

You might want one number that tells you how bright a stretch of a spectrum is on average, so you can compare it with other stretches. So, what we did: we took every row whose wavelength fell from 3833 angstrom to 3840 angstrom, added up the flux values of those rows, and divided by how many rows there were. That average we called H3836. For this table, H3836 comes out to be 14.4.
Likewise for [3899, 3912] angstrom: 11.5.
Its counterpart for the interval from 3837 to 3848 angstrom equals 13.9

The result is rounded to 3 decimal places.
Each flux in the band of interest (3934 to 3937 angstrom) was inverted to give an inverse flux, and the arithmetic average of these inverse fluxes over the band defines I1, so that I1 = 0.105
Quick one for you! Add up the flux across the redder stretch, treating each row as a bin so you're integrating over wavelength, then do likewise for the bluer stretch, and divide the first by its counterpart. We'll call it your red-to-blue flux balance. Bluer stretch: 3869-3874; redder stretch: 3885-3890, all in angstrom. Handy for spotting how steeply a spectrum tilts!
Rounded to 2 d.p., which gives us 1.04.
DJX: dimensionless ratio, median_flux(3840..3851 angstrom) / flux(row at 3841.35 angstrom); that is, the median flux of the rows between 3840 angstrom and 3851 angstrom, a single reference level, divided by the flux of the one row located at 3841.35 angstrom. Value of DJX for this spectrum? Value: 0.97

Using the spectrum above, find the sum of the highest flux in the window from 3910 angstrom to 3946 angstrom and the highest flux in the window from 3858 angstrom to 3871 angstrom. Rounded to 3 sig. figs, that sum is 25.0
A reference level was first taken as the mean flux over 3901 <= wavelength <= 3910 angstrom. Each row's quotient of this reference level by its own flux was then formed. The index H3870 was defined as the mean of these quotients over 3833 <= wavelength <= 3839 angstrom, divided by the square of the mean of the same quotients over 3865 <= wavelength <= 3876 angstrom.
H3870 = 0.99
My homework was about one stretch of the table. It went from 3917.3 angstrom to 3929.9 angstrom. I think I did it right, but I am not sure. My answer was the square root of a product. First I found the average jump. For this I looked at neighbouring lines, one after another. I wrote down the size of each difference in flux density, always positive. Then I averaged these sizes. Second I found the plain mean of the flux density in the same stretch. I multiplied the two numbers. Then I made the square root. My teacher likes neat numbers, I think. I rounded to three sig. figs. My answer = 1.64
